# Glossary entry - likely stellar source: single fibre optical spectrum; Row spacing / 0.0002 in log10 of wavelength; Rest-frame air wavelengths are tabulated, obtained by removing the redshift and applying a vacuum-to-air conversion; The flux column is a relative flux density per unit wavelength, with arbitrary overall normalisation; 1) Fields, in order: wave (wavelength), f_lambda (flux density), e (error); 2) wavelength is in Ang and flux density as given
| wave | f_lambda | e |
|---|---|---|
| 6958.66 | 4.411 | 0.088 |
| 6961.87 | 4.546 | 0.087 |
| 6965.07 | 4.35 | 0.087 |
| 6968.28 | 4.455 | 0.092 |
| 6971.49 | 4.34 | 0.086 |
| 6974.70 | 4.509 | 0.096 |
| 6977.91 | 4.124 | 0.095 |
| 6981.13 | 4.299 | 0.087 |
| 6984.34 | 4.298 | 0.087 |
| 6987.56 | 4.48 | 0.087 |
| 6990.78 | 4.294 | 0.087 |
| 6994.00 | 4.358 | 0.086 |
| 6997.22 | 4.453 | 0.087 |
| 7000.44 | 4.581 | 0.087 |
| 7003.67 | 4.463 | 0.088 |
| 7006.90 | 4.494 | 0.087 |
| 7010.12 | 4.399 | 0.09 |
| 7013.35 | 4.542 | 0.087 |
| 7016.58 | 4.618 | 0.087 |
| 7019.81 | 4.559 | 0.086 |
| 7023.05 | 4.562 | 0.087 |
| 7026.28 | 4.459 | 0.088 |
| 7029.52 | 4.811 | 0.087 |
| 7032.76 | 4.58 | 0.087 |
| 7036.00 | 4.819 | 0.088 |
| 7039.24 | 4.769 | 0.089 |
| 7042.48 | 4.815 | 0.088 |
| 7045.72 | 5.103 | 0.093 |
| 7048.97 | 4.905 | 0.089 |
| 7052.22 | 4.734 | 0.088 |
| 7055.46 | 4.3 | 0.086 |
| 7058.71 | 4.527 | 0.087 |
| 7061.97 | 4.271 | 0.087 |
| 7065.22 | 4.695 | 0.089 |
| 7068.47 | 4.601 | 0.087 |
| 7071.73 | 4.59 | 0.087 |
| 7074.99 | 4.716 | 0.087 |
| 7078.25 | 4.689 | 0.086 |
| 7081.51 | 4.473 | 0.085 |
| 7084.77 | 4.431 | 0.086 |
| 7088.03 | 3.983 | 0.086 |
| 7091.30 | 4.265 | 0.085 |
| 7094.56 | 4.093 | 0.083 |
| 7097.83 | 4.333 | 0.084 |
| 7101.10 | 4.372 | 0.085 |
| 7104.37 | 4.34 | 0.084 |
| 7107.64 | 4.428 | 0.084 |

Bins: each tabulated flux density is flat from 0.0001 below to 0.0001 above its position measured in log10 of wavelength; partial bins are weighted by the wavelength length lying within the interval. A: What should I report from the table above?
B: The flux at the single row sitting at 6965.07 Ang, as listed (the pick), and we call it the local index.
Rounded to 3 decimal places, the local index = 4.350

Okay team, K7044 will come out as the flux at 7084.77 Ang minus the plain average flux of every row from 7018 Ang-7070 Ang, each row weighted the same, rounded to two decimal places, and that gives -0.23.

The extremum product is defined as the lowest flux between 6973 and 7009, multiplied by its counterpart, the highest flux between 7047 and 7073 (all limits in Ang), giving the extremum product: 20.2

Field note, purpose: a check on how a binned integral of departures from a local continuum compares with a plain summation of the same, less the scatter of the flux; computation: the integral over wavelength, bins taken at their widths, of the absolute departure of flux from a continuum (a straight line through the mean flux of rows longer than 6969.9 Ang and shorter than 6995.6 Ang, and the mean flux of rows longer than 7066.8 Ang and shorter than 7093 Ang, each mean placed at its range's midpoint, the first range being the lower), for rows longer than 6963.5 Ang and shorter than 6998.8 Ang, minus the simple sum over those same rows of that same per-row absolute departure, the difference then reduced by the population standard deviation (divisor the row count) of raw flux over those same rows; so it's 2.0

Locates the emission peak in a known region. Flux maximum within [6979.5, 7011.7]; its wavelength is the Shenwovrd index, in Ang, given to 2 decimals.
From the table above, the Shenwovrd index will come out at 7000.44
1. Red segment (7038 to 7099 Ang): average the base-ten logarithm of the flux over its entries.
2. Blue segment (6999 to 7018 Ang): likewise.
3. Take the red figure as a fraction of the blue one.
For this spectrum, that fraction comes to 1.00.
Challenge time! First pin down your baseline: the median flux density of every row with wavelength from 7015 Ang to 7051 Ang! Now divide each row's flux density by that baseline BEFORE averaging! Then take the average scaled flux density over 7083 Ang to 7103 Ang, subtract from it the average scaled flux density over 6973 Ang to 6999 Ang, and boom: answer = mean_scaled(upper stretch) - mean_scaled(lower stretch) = -0.02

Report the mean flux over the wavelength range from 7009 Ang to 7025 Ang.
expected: 4.54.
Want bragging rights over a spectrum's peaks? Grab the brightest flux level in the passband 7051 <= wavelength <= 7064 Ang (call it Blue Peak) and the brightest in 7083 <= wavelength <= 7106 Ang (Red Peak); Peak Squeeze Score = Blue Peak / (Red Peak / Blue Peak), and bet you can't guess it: 5.1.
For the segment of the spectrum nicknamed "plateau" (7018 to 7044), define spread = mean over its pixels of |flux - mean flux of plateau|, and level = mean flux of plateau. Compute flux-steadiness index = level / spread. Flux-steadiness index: 35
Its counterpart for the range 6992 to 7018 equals 64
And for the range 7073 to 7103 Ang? 24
